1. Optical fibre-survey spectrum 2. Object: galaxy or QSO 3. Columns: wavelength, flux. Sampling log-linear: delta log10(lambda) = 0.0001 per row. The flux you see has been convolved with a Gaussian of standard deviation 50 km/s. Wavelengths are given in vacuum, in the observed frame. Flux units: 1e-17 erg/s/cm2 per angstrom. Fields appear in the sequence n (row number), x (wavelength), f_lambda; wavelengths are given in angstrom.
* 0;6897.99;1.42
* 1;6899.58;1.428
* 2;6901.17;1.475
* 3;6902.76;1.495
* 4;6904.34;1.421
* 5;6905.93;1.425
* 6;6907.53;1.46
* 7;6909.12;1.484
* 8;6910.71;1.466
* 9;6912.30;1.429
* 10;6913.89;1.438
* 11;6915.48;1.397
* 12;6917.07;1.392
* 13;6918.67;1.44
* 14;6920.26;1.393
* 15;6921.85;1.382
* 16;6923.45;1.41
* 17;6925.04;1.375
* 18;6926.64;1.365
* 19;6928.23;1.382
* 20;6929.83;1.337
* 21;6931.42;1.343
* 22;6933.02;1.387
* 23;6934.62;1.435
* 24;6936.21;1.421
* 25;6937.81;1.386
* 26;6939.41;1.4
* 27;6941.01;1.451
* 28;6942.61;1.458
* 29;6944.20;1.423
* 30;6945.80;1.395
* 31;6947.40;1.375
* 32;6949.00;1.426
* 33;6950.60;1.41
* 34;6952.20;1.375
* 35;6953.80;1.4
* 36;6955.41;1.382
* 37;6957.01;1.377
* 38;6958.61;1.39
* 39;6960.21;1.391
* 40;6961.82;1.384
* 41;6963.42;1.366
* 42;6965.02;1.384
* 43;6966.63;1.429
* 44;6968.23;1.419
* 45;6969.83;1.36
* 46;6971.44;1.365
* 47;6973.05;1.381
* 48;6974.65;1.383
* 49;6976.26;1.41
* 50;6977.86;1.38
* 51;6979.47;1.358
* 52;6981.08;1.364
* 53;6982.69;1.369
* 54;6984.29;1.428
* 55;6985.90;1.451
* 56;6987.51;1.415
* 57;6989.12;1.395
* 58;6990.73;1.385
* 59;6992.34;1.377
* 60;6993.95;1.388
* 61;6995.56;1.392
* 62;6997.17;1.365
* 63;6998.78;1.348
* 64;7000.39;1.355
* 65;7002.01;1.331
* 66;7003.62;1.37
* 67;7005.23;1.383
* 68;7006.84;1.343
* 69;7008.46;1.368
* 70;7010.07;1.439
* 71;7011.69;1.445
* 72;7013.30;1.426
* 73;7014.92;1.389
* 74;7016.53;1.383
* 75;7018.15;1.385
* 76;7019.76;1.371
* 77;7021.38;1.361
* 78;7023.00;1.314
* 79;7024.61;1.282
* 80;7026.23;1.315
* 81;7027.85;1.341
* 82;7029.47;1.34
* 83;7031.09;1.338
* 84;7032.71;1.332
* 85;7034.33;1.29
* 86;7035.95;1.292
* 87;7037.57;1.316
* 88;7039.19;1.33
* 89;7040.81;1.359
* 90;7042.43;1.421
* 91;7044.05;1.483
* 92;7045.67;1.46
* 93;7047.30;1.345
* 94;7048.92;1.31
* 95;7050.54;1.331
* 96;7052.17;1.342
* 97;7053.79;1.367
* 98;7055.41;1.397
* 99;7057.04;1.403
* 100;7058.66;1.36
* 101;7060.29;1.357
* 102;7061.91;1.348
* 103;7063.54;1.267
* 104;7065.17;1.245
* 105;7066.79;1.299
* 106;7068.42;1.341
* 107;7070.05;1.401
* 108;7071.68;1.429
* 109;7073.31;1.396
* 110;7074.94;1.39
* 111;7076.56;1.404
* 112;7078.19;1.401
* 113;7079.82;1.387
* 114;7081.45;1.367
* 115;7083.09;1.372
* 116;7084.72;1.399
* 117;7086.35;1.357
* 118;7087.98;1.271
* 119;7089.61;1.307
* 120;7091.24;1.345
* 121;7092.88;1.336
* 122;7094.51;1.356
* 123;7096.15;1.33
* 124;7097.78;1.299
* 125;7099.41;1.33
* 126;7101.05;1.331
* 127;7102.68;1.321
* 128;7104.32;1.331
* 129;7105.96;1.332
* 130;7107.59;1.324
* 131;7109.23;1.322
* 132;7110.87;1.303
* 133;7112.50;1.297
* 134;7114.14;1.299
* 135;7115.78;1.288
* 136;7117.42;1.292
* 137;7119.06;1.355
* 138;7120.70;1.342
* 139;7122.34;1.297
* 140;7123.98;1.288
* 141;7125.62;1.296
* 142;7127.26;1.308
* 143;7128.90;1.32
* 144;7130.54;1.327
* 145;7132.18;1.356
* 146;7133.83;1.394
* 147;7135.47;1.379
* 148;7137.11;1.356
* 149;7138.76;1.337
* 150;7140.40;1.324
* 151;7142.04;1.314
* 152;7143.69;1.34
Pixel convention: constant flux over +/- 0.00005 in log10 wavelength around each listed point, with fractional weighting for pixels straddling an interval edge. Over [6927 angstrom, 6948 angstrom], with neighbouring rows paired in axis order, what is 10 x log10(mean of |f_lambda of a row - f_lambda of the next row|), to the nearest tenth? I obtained -15.4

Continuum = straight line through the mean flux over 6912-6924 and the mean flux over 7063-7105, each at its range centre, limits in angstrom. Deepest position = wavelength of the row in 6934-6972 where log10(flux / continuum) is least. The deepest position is 6969.83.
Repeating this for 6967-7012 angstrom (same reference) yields 7002.01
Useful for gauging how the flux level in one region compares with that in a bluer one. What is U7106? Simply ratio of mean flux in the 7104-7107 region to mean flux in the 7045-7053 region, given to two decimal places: 0.98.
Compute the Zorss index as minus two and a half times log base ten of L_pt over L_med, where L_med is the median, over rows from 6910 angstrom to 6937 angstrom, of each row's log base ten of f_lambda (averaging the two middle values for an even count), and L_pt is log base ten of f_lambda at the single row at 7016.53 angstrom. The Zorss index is 0.024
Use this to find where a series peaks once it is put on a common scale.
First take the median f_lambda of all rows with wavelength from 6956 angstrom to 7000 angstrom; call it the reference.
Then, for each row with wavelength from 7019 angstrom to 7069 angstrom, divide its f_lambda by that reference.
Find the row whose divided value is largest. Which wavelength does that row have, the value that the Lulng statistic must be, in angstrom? 7044.05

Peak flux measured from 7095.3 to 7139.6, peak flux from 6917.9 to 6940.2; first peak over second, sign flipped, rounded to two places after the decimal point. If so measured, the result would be -0.97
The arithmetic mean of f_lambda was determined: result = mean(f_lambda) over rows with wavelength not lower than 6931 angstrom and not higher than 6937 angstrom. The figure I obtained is 1.40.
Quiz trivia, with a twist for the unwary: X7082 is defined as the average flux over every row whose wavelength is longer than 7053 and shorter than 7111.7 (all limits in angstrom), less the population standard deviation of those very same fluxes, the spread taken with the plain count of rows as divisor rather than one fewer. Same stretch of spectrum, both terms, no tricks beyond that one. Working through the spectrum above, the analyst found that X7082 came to 1.31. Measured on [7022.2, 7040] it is 1.30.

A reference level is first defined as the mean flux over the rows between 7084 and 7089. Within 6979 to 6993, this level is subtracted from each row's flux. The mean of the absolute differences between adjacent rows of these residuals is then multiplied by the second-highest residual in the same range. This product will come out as 0.0018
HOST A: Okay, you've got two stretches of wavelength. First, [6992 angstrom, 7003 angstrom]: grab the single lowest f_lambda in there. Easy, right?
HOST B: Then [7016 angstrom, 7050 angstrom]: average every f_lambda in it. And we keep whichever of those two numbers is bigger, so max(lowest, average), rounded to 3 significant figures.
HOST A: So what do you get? 1.35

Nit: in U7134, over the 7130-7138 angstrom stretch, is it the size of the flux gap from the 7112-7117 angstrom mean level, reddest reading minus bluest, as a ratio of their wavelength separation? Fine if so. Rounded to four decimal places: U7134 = 0.0044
